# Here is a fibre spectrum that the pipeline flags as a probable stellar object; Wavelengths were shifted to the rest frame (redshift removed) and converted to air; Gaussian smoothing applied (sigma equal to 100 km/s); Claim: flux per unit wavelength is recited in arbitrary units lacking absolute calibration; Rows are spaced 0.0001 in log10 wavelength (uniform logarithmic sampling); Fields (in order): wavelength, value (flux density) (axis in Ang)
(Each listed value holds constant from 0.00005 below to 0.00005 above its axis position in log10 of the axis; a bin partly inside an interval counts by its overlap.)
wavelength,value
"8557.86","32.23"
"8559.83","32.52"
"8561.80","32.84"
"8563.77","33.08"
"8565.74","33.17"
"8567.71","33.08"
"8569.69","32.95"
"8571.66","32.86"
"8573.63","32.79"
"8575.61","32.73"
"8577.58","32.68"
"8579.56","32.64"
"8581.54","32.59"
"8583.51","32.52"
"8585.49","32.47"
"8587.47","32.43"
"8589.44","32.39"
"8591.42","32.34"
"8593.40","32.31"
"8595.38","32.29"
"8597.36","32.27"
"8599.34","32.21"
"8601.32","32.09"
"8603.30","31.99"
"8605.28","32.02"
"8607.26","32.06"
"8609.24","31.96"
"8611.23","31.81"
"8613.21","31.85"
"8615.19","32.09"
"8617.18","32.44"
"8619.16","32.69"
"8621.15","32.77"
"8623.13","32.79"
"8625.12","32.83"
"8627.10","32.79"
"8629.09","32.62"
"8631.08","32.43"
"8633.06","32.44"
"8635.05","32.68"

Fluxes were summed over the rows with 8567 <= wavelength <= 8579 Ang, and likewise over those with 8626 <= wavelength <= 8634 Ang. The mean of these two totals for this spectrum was 164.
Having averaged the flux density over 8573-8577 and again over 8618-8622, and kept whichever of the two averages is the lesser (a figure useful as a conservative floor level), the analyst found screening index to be 32.7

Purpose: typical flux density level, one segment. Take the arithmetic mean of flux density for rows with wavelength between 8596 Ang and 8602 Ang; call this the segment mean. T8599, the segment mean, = 32.2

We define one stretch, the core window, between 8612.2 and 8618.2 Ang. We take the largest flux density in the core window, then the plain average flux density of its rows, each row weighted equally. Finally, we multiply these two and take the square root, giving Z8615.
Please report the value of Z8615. 32.3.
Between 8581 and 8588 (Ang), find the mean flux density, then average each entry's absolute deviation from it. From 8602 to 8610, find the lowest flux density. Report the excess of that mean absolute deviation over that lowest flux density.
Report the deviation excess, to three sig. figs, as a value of -31.9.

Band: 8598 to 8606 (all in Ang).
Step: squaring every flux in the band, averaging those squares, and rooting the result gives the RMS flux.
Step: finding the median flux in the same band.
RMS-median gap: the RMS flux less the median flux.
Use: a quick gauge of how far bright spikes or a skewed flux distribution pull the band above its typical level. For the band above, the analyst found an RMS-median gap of 0.023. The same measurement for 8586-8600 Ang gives 0.010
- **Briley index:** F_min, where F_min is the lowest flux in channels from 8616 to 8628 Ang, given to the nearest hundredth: 32.44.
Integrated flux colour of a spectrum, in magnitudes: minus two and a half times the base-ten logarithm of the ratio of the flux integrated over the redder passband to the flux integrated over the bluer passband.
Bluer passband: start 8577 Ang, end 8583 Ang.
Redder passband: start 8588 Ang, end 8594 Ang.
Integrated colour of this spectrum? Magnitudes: 0.008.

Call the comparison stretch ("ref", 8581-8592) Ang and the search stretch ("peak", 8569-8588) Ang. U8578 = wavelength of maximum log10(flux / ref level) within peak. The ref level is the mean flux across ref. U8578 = 8569.69 Ang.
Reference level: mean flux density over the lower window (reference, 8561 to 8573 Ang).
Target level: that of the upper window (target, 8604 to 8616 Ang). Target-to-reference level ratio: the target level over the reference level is 0.97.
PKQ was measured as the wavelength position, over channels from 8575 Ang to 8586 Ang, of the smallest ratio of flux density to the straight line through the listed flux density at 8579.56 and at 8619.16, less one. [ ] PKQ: 8585.49 Ang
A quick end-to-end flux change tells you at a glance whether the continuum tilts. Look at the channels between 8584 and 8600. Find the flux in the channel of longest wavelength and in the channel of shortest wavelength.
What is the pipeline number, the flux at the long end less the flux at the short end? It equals -0.3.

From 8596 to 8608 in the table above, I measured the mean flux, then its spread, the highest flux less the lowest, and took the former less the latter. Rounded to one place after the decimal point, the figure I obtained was 31.8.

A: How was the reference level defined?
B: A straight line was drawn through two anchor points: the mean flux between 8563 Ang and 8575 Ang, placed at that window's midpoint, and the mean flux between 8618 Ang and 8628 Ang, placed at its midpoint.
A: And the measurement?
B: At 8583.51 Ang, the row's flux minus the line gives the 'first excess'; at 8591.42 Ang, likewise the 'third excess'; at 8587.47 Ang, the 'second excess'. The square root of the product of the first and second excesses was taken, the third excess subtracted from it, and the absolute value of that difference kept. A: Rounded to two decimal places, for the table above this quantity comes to 1.00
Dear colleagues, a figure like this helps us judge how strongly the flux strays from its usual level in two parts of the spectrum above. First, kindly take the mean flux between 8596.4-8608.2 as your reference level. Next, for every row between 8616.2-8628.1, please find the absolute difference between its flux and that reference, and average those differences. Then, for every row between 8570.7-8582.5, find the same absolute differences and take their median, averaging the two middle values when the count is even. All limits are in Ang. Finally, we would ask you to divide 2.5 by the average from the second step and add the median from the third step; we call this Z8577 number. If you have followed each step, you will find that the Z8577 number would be 4.7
